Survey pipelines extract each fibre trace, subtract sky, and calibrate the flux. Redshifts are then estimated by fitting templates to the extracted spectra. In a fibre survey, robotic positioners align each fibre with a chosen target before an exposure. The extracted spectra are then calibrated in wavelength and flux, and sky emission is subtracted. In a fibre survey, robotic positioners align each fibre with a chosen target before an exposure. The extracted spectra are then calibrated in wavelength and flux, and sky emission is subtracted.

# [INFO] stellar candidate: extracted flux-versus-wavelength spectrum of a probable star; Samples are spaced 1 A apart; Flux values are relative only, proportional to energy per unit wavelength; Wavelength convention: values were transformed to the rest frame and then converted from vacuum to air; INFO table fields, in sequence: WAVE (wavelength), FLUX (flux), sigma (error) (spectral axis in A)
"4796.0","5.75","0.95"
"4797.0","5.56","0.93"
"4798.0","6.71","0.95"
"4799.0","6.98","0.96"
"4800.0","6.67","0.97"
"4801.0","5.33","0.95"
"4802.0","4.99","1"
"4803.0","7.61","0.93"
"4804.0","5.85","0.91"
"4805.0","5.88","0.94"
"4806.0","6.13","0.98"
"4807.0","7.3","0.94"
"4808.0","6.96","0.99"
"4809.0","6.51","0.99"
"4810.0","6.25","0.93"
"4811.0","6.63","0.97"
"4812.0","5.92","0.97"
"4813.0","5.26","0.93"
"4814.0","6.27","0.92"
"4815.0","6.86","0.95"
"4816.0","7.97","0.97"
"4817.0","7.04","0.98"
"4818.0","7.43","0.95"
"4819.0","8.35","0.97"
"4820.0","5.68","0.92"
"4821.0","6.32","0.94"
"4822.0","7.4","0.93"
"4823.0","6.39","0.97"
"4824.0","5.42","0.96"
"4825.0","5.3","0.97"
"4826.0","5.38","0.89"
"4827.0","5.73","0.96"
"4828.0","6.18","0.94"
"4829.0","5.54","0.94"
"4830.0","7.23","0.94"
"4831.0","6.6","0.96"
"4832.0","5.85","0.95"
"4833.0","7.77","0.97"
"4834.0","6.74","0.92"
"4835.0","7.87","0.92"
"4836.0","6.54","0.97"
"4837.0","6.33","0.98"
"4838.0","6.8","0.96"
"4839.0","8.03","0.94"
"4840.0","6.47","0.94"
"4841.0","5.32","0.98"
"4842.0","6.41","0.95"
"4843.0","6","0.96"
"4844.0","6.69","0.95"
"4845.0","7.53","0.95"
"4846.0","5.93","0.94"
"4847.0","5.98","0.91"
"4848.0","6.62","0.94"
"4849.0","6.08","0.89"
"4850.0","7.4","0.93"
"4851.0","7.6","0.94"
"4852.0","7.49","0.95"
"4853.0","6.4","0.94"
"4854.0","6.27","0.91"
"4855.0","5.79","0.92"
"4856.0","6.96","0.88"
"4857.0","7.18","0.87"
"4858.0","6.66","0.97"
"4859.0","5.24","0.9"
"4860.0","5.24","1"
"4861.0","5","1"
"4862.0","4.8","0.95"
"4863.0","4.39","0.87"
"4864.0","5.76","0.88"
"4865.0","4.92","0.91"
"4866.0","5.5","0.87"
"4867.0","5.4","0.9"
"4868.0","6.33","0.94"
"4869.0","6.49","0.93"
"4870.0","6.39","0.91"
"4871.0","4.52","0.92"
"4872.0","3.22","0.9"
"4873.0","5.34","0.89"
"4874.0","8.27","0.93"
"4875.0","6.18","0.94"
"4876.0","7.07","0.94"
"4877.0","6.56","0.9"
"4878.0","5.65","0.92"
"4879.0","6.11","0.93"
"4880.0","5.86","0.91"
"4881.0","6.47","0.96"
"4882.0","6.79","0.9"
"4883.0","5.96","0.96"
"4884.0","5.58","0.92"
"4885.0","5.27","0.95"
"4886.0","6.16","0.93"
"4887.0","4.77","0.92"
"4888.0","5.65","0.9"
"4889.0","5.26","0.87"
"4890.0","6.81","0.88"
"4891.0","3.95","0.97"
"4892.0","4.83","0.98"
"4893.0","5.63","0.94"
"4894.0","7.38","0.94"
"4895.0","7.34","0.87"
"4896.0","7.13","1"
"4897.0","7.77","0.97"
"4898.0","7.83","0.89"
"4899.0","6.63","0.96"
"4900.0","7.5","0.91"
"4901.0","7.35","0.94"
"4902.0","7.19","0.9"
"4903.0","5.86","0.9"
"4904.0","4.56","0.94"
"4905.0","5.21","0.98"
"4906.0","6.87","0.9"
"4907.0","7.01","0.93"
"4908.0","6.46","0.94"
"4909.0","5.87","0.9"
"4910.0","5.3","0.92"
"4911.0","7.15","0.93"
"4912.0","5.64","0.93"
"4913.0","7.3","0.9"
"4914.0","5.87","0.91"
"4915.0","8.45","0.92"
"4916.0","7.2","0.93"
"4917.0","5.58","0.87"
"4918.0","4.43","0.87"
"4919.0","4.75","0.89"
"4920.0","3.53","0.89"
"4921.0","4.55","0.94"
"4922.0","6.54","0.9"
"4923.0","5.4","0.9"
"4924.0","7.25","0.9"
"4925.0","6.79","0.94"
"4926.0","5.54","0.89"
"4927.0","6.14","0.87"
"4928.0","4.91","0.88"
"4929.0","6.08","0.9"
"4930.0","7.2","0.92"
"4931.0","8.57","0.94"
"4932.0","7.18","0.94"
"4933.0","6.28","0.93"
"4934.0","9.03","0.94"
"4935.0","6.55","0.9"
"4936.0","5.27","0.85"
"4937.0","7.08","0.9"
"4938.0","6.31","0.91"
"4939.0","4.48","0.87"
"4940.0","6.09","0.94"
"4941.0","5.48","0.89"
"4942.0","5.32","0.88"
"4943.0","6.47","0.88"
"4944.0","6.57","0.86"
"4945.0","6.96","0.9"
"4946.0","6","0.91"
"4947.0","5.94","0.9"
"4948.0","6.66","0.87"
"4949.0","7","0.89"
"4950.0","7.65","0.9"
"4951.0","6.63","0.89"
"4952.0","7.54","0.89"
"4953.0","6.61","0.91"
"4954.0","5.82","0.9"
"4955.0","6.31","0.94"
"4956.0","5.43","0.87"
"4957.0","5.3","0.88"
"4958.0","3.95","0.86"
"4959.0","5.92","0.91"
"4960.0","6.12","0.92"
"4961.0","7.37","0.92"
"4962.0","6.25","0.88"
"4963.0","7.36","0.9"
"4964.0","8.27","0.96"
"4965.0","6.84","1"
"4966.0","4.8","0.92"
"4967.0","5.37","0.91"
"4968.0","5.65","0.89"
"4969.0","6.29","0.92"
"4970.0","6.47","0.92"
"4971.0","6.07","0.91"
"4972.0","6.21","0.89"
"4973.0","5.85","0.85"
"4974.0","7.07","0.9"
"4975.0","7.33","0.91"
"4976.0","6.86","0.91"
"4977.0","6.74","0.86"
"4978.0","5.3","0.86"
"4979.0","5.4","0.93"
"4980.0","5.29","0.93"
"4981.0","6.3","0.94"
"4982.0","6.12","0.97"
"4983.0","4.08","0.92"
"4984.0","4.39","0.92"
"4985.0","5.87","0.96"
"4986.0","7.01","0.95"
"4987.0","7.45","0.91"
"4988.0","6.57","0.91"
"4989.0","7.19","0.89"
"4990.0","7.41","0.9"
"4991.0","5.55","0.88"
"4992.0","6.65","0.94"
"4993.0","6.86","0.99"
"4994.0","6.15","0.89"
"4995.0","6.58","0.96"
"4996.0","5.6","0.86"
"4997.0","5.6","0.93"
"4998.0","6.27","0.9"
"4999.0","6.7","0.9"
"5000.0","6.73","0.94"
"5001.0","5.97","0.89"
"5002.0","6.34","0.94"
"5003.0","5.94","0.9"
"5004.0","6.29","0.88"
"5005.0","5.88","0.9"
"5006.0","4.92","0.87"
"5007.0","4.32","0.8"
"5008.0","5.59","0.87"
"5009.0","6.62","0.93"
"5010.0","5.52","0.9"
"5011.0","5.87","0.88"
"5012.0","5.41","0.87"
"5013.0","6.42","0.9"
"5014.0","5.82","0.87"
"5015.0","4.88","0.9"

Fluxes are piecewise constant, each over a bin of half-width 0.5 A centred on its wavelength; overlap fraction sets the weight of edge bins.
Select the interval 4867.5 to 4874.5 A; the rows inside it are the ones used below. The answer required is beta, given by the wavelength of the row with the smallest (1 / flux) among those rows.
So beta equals 4874.0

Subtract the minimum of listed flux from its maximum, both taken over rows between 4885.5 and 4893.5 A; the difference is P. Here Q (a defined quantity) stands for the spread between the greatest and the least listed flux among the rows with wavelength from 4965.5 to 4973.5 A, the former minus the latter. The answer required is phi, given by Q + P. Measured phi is 4.5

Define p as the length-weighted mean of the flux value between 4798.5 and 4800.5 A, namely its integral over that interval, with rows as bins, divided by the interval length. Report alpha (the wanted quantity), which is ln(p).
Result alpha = 1.92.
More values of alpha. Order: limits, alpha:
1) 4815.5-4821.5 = 1.96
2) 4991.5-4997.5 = 1.83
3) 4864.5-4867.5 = 1.66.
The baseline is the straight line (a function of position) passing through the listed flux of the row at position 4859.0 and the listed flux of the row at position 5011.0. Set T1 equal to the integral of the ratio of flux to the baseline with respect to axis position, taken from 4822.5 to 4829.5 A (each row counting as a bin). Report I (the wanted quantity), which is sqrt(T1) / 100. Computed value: 0.0280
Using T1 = 7.8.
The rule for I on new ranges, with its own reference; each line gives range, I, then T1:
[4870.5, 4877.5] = 0.0279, 7.8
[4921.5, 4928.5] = 0.0278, 7.7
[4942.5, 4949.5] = 0.0285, 8.1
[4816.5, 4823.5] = 0.0309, 9.6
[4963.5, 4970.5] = 0.0277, 7.7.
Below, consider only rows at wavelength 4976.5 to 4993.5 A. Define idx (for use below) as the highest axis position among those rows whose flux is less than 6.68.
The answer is 4992.0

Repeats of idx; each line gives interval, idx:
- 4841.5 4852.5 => 4849.0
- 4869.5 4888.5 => 4888.0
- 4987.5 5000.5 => 4998.0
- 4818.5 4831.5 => 4831.0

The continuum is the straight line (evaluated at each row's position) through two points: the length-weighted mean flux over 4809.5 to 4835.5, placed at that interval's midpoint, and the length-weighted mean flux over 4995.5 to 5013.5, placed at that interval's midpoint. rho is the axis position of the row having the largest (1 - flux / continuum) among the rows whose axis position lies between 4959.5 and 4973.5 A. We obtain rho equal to 4966.0 A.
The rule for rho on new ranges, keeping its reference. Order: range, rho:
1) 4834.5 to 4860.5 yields 4859.0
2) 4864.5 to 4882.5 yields 4872.0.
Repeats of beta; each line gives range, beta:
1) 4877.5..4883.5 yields 4882.0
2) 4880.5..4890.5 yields 4890.0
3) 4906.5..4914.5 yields 4913.0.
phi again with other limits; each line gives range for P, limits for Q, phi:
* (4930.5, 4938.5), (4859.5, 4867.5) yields 5.1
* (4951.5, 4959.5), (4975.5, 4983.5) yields 6.4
